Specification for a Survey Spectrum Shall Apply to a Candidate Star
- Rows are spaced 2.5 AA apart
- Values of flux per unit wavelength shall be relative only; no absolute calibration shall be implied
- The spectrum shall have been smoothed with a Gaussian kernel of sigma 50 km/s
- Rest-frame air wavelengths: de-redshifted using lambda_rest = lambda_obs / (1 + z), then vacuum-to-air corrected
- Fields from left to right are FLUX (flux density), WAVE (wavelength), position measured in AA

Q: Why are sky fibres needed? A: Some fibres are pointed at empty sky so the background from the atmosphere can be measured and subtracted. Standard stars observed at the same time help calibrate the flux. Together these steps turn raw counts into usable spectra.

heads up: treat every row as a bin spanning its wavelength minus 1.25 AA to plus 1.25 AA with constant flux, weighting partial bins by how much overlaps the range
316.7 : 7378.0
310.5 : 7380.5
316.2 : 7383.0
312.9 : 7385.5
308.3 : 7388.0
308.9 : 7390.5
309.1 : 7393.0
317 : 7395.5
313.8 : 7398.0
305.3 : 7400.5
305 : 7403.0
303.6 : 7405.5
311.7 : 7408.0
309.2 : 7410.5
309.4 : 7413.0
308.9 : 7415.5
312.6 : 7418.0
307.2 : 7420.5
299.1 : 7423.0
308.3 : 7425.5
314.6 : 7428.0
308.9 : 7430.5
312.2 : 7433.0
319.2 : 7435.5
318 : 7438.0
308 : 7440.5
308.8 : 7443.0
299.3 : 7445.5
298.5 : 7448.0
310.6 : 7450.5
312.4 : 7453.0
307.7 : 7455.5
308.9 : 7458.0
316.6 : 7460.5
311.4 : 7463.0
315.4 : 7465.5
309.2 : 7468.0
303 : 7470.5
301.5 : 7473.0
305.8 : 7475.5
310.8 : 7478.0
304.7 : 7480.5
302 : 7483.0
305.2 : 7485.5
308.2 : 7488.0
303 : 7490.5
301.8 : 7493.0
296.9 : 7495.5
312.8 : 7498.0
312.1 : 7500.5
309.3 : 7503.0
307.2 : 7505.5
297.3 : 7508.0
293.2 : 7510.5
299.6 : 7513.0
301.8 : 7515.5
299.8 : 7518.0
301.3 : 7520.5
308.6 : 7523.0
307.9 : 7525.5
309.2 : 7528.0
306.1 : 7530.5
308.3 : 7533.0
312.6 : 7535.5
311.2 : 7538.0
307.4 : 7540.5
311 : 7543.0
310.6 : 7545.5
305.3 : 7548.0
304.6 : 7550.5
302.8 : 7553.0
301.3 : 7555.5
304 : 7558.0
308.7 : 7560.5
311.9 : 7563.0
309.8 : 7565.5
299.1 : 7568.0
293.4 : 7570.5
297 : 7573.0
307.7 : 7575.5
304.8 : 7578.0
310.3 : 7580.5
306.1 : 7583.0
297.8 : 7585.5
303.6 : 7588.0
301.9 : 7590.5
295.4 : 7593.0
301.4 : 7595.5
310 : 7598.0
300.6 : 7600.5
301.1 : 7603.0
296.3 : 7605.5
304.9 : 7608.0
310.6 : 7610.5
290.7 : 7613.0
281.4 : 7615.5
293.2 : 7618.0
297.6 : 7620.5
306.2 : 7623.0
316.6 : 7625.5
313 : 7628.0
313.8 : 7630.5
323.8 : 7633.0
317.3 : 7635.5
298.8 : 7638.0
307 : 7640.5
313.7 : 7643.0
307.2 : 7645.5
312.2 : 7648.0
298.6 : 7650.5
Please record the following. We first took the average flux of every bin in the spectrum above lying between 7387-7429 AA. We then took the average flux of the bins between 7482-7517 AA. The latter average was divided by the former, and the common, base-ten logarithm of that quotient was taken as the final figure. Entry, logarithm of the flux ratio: -0.0076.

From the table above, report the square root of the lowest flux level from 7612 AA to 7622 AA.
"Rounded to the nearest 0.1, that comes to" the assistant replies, 16.8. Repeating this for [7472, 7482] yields 17.4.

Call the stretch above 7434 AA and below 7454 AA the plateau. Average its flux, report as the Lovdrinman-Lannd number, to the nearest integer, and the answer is 309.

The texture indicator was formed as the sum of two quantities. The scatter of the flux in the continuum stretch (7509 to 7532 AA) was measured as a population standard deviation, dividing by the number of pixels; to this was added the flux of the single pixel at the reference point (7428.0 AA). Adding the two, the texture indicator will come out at 320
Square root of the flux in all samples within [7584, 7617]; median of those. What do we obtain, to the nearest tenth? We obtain 17.4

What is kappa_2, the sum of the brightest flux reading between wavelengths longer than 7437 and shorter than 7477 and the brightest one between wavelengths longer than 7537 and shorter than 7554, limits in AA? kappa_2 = 629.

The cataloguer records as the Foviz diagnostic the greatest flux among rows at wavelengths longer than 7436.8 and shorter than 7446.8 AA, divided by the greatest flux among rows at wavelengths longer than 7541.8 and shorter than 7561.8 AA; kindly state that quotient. 1.023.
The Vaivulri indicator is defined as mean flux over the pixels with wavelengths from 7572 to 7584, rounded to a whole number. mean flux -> 305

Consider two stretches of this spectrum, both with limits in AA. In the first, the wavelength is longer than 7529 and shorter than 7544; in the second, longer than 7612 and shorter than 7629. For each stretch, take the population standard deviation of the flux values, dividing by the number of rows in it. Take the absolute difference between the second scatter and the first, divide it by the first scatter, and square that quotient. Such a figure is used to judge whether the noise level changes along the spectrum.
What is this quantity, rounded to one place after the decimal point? 16.6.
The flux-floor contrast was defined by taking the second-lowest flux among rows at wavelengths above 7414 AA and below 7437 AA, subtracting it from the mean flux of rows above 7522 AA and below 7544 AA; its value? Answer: 1.9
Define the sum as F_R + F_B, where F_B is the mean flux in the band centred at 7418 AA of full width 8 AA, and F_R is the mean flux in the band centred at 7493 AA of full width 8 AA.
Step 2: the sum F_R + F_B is 610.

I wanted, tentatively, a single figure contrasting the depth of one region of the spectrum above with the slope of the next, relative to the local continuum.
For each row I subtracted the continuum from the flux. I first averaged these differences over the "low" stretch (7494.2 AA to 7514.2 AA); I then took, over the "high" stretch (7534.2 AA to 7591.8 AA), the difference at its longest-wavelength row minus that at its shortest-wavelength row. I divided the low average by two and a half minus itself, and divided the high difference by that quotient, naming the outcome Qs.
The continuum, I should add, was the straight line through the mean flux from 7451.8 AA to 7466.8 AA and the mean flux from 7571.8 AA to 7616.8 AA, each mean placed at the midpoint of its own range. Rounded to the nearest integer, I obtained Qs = 9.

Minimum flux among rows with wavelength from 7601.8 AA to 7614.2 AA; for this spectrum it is 290.7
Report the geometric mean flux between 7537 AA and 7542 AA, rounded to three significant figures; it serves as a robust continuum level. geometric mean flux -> 309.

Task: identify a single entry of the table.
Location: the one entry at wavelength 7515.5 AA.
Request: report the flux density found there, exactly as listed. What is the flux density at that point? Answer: 301.8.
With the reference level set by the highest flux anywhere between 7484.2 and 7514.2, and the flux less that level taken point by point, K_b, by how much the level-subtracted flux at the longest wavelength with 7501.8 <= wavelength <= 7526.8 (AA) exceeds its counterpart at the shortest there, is -1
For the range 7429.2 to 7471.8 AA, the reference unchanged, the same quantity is -6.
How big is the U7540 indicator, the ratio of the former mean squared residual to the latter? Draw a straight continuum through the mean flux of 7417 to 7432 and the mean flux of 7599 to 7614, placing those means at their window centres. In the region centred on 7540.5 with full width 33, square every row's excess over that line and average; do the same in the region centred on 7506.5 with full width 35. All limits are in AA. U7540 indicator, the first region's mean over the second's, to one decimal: 0.7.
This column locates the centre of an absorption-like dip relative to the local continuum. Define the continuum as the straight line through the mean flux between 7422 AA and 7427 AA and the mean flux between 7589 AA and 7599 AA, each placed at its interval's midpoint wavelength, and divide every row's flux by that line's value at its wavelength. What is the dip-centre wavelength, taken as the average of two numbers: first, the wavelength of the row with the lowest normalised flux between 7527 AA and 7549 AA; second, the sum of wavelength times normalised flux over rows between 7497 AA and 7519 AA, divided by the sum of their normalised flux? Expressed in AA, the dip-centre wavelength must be 7527.9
